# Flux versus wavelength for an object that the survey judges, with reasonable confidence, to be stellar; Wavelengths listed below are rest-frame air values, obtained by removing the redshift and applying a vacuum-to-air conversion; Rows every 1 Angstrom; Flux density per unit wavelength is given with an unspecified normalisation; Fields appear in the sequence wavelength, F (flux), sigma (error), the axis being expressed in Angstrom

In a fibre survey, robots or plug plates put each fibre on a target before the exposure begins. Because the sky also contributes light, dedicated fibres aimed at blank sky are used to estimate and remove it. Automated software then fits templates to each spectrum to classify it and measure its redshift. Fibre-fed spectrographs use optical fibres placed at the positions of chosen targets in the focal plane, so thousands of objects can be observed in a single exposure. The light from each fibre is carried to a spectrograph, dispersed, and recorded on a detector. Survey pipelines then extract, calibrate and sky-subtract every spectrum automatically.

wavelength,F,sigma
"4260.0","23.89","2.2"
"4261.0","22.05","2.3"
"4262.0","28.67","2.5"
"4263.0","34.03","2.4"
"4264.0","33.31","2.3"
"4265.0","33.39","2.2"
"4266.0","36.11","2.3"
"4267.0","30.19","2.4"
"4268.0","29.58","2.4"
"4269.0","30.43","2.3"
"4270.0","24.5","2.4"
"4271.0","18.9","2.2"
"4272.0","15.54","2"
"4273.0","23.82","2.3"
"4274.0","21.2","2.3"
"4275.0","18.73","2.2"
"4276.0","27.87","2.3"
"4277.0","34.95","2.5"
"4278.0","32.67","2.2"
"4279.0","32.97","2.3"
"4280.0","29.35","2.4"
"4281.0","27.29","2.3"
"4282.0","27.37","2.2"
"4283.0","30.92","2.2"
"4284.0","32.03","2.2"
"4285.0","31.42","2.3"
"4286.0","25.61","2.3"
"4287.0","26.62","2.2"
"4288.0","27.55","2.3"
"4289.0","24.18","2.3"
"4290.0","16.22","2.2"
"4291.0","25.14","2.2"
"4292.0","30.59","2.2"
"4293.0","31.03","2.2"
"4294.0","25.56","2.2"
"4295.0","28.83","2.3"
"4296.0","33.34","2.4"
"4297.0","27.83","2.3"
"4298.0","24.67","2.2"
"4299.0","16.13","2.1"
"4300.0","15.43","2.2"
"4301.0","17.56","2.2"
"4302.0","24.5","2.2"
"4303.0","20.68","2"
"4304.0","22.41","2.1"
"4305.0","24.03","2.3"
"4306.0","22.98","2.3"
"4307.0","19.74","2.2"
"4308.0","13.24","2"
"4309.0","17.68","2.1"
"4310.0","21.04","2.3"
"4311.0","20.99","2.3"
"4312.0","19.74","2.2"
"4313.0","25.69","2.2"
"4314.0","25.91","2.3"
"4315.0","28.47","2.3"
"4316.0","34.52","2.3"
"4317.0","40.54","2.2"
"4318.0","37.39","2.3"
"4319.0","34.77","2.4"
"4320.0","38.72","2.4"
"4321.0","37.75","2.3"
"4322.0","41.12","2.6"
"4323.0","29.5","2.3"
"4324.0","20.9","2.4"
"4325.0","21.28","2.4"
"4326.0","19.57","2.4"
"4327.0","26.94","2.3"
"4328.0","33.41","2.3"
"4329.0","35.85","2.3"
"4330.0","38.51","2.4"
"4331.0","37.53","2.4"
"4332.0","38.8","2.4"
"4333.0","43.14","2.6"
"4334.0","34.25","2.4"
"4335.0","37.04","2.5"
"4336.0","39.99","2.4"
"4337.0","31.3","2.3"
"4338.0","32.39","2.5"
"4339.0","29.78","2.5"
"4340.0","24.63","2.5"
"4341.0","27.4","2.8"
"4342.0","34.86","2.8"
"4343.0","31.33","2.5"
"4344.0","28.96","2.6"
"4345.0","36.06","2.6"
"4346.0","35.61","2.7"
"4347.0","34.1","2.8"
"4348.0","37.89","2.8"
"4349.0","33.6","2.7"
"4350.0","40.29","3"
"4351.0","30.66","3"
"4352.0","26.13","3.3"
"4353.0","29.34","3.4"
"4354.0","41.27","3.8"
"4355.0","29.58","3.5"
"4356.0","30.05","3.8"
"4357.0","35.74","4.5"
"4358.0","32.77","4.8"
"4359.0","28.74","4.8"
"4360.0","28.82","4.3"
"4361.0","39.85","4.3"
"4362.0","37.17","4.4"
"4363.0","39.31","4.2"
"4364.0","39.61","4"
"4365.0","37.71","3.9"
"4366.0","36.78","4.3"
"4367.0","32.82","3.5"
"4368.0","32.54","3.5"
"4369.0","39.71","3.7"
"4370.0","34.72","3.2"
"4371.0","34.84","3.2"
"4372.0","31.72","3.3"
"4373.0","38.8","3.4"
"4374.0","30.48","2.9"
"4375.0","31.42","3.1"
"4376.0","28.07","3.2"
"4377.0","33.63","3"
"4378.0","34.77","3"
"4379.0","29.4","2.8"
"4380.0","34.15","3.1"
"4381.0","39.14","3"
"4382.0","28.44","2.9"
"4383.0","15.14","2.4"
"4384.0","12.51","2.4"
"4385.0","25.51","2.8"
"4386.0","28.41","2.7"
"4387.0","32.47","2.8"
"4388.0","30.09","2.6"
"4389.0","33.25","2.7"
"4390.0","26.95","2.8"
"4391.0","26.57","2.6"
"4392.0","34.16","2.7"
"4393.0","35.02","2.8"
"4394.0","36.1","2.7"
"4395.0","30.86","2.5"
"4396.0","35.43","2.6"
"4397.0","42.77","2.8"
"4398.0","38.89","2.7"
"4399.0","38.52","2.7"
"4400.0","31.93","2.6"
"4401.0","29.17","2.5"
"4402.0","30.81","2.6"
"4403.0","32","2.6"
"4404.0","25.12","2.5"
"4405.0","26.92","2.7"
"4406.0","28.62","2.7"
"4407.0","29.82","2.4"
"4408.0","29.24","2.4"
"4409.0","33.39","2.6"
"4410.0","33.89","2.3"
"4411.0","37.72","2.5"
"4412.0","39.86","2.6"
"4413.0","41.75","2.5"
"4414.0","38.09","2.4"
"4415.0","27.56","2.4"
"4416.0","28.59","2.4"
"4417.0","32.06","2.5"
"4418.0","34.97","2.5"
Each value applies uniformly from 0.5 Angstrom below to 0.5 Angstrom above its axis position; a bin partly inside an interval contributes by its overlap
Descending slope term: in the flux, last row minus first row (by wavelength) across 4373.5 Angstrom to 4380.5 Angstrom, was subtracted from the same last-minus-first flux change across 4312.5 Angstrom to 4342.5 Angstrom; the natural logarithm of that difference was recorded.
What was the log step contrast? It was 1.7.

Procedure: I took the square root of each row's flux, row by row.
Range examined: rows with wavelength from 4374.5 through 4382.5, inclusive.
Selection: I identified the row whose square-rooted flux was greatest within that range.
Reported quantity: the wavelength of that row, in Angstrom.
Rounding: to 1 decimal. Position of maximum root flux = 4381.0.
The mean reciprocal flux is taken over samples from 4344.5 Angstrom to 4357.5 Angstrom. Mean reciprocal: 0.0300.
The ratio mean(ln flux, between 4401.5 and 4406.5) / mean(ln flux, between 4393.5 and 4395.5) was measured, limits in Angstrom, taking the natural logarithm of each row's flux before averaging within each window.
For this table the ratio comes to 0.96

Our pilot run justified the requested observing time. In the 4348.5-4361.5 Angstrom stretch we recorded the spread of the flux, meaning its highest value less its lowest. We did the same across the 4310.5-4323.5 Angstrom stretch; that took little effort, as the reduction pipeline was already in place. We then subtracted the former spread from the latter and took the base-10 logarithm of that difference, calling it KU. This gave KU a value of 0.8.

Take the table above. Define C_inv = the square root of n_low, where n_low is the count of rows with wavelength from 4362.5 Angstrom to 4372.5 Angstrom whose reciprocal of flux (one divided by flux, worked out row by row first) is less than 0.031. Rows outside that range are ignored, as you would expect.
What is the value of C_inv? 3.00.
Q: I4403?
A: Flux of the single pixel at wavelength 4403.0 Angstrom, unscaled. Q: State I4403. 32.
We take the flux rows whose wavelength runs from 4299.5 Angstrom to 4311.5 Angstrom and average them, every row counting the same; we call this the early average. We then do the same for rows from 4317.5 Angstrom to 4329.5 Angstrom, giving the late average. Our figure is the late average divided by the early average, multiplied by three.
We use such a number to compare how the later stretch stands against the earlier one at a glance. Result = 4.7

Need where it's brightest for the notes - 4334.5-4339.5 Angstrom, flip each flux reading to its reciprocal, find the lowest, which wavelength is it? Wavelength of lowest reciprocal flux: 4336.0 Angstrom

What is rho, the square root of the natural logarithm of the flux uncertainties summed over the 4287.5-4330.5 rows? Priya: 2.14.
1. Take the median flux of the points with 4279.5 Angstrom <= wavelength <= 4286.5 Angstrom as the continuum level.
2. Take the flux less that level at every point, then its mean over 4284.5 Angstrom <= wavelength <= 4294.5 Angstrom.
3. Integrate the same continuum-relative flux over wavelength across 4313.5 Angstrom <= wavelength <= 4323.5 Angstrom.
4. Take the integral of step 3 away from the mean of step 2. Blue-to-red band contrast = -58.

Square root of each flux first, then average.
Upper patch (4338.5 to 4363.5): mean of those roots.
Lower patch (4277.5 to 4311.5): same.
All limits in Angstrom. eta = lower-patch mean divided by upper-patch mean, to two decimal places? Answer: 0.87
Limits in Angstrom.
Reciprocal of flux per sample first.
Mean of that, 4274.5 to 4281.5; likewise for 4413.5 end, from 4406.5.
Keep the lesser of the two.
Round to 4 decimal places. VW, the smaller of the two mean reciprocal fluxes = 0.0290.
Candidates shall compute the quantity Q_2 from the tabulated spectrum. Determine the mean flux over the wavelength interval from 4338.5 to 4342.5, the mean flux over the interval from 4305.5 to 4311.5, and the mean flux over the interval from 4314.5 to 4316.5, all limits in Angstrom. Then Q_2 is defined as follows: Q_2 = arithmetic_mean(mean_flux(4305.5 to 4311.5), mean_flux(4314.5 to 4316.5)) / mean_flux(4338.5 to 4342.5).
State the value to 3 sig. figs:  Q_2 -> 0.870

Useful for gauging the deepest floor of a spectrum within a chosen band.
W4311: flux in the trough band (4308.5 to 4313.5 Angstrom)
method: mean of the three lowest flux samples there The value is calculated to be 19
